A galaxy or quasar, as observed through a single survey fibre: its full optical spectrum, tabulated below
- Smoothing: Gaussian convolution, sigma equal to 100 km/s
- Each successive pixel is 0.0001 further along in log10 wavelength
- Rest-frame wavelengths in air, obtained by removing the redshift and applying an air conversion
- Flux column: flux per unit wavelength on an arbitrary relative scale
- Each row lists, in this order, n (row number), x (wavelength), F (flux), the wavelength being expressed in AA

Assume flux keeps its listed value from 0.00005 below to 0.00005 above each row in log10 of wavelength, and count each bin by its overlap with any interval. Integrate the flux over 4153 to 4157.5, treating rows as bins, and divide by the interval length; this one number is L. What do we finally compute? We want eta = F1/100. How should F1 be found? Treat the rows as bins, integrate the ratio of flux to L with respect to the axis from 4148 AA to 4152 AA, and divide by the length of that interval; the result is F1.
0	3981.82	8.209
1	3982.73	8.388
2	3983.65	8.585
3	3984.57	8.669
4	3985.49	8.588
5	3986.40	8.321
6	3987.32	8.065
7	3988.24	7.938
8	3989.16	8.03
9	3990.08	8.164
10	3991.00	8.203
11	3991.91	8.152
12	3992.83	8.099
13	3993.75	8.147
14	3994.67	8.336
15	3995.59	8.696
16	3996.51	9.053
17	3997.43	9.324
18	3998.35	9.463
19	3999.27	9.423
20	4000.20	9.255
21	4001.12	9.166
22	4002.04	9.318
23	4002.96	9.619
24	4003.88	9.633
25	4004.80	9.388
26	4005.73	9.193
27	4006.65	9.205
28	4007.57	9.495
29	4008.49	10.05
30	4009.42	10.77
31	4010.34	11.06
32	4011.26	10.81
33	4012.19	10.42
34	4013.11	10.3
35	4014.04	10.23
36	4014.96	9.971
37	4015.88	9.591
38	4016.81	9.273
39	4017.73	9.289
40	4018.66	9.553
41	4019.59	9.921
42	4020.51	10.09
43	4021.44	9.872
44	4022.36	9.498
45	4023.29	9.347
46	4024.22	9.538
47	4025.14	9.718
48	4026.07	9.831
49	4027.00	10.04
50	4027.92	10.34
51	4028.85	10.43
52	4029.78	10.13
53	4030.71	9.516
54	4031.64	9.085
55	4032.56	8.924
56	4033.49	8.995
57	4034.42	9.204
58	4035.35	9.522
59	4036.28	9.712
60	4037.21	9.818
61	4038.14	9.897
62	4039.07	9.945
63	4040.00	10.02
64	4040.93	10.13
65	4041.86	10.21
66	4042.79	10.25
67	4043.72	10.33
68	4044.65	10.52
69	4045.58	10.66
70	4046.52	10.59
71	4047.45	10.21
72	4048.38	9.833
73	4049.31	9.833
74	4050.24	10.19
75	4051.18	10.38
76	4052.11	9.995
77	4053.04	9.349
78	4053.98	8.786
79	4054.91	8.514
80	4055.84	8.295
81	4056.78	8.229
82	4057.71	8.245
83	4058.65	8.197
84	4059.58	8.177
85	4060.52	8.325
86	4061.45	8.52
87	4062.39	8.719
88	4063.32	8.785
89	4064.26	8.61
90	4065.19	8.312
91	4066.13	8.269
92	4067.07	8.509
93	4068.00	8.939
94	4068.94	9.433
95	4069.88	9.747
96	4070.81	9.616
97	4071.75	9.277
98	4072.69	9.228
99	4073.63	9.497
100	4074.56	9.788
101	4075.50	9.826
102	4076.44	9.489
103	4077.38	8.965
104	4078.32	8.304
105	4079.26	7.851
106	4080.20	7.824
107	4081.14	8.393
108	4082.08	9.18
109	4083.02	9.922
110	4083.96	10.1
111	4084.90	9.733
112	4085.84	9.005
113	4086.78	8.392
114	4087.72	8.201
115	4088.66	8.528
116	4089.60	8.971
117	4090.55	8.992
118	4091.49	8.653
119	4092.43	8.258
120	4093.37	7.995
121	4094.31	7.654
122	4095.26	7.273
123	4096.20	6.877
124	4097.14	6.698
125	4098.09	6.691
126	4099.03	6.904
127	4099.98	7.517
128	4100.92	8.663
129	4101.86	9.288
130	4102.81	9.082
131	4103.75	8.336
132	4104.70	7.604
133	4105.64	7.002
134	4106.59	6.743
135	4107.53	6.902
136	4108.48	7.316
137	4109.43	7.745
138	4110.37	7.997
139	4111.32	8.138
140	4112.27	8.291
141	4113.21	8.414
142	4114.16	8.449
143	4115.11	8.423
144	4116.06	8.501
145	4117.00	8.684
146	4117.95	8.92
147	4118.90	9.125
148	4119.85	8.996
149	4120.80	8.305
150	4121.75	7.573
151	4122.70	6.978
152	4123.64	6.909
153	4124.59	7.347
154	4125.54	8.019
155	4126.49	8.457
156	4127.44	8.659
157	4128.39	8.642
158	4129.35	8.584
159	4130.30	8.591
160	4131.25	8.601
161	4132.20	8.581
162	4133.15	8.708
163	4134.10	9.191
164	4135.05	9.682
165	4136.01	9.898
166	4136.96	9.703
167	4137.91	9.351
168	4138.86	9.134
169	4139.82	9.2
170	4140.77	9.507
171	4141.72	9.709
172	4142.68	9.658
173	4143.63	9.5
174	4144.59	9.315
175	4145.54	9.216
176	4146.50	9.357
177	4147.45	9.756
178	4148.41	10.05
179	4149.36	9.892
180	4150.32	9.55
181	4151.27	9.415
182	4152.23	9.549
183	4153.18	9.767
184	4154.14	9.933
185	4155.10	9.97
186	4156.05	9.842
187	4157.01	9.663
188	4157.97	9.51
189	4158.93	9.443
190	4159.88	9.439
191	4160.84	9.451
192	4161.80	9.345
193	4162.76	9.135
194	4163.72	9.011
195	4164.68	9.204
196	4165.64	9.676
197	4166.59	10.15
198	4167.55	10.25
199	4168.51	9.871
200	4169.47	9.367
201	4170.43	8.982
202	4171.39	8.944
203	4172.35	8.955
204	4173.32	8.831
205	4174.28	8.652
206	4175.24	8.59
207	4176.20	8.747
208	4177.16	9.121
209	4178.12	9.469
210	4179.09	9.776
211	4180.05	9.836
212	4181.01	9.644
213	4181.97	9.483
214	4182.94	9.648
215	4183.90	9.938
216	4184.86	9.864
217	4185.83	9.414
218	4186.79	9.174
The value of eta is 0.0099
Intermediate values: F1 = 0.99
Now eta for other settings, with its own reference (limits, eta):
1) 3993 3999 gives 0.0090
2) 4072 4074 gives 0.0095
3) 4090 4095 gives 0.0084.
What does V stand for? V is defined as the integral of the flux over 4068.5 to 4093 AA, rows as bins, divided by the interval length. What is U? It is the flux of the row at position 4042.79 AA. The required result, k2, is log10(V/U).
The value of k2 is -0.055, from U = 10.25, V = 9.0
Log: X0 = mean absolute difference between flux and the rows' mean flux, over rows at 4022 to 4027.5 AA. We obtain 0.20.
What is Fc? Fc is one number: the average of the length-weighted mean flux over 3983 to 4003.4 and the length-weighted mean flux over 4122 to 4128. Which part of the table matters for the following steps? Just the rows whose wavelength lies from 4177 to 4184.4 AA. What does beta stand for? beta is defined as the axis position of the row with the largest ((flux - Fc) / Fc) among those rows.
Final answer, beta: 4183.90 AA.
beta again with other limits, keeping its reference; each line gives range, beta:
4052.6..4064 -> 4053.04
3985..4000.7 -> 3998.35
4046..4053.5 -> 4046.52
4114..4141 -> 4136.01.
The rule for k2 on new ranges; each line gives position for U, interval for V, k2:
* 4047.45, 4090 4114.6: -0.115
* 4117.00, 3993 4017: 0.042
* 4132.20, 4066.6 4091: 0.024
